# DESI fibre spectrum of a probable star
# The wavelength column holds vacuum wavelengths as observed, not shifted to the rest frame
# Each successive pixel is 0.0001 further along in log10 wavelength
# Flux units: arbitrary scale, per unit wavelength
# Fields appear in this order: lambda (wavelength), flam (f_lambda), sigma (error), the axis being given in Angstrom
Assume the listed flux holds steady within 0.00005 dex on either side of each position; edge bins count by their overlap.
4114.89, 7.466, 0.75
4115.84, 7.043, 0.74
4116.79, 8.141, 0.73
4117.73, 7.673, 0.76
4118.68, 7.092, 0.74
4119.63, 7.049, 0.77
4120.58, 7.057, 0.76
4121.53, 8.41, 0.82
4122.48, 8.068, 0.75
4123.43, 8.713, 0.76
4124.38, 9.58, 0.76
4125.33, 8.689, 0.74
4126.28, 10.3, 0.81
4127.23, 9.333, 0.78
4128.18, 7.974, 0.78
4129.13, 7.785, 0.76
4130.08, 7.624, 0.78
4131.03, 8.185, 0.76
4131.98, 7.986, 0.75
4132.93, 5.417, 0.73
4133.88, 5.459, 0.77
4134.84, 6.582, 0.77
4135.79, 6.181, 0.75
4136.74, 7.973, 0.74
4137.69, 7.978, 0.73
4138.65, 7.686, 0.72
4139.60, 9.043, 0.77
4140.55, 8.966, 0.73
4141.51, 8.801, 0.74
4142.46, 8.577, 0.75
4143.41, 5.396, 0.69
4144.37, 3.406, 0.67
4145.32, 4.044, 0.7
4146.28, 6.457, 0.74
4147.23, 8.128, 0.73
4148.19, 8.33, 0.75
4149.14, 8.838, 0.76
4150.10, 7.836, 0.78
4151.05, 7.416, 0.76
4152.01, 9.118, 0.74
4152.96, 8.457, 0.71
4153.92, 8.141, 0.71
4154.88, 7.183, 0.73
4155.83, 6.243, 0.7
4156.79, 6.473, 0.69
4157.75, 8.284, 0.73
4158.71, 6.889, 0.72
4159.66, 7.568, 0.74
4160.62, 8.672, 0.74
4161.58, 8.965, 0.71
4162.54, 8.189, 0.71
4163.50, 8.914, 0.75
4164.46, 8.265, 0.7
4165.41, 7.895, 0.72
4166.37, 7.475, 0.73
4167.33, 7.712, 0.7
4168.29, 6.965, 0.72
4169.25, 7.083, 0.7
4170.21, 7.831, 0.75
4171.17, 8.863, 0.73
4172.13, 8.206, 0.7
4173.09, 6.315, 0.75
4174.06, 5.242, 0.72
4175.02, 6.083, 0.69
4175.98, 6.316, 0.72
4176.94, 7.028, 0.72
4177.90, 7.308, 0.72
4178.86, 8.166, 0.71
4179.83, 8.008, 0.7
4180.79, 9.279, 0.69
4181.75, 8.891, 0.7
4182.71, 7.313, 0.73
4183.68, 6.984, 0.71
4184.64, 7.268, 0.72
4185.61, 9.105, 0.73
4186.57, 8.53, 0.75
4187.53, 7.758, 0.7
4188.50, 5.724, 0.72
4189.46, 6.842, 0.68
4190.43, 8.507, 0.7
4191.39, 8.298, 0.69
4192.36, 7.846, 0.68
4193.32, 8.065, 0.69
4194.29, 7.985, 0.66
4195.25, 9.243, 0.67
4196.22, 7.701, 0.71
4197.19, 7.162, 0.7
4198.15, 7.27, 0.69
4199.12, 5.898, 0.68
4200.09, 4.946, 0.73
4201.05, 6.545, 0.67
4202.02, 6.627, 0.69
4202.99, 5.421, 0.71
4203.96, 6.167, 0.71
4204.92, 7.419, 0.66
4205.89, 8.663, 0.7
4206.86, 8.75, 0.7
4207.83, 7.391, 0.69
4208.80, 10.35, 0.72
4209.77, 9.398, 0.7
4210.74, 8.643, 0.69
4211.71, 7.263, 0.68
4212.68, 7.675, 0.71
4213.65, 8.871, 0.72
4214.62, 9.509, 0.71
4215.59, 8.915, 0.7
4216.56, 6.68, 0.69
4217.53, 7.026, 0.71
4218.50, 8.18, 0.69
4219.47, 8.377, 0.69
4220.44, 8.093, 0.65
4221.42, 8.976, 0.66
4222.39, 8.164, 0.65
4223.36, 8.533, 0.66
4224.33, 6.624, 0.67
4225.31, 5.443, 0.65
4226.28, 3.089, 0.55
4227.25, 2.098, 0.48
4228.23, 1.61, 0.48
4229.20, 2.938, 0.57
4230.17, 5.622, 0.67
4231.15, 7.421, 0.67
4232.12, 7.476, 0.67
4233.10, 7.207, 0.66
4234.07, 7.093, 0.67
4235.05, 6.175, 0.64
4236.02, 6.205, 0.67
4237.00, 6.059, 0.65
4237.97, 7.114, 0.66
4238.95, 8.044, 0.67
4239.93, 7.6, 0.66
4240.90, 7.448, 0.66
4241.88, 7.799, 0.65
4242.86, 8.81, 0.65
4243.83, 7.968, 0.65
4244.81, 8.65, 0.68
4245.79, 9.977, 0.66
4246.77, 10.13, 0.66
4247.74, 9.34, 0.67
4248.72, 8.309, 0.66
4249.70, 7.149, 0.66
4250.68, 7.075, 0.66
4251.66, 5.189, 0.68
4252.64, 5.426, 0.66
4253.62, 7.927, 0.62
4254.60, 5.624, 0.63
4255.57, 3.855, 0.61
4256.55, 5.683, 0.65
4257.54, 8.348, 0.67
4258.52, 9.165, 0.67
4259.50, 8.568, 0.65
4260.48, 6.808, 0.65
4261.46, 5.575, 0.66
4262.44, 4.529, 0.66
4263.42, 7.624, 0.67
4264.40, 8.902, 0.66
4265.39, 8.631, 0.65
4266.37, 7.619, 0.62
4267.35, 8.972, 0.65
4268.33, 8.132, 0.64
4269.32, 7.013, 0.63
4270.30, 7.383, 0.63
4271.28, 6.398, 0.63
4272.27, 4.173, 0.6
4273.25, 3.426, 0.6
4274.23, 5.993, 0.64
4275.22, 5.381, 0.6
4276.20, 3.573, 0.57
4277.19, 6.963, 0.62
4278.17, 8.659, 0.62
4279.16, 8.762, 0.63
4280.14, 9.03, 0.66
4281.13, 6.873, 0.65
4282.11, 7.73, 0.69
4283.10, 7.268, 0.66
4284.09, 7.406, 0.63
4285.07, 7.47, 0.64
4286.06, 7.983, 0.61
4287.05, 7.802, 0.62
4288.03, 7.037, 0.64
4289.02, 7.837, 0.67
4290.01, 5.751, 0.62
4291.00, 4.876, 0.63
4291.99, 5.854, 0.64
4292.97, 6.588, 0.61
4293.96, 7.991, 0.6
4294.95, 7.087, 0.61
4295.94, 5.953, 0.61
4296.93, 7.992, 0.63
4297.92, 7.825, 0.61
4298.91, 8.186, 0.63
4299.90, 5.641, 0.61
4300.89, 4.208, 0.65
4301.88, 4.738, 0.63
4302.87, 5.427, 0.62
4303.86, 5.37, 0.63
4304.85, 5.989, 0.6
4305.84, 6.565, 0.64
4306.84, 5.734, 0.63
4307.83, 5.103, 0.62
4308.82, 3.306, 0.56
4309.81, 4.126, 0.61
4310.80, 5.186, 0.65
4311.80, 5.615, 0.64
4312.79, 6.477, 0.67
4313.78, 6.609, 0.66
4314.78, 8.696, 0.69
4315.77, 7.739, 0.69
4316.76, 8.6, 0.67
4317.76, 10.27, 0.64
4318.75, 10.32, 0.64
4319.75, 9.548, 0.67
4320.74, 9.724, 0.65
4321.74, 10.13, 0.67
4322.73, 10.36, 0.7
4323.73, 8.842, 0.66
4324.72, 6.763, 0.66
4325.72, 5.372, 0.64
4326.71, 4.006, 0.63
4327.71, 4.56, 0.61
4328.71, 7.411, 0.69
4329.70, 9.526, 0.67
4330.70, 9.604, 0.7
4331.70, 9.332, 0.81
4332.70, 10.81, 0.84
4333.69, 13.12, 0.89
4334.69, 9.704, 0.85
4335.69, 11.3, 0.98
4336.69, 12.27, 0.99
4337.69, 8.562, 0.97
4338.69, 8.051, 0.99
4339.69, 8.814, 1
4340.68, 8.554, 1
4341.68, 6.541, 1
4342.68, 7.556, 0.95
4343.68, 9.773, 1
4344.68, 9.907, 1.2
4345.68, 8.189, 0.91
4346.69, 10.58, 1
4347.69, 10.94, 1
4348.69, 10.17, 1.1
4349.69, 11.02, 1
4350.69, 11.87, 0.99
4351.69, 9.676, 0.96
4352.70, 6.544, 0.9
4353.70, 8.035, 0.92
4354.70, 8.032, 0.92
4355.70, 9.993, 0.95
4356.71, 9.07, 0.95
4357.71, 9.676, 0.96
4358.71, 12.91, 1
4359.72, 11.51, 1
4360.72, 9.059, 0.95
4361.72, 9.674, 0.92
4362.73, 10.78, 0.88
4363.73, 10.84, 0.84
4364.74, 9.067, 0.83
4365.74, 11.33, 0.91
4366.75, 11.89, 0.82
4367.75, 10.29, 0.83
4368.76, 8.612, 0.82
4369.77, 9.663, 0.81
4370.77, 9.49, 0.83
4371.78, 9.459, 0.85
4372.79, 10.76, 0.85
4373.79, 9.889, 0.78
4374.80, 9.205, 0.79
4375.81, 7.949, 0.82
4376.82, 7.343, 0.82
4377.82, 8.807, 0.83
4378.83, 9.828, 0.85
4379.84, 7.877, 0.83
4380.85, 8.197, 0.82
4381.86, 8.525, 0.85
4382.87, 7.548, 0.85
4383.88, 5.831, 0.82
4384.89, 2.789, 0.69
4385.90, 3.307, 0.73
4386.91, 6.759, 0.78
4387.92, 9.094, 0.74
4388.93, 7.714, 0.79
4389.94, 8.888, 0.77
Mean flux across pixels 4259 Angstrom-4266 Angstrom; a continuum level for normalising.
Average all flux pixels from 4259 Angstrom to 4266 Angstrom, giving 7.2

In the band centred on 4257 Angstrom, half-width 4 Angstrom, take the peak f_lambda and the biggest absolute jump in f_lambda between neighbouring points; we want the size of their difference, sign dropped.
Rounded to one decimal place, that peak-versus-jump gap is 6.5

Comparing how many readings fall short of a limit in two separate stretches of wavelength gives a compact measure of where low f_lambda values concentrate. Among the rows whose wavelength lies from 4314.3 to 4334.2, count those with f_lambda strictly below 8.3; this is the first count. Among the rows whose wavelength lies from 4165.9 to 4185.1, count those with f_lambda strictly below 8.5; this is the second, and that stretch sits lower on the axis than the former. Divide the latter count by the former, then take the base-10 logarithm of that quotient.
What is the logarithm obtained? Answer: 0.5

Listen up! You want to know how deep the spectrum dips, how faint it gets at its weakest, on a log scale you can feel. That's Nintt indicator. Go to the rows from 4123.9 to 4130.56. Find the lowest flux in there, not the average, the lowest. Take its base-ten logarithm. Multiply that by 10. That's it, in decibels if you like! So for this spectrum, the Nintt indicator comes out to 8.8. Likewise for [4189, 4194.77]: 8.4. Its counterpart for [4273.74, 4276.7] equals 5.5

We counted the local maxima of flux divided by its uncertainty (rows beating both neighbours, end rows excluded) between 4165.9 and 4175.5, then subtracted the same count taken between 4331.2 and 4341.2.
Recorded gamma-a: -1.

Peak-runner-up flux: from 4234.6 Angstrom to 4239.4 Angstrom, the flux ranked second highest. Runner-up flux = 7.114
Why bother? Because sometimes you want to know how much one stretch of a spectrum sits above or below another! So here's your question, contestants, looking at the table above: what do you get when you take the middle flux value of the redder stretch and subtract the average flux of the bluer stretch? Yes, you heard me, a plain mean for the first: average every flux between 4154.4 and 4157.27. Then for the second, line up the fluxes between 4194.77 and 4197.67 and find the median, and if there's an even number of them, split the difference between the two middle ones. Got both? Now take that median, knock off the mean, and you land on 1.1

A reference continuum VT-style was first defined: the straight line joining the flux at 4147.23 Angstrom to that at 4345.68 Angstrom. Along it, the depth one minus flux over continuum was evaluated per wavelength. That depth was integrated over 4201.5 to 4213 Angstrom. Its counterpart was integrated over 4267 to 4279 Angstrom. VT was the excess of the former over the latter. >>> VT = -2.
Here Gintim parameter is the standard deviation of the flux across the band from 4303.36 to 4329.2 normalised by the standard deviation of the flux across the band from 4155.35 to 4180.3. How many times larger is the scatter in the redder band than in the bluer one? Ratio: 2.2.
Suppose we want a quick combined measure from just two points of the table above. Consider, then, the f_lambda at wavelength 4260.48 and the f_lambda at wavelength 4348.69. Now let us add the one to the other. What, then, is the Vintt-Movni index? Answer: 17.0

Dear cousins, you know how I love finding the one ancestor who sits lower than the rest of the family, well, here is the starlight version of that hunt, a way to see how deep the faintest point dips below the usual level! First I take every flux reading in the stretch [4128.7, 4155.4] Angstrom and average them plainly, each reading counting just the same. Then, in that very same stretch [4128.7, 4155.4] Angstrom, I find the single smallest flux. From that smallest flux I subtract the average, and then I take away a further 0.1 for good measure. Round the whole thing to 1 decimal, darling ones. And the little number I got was -4.1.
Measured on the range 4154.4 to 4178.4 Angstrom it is -2.3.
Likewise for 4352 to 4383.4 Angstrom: -3.0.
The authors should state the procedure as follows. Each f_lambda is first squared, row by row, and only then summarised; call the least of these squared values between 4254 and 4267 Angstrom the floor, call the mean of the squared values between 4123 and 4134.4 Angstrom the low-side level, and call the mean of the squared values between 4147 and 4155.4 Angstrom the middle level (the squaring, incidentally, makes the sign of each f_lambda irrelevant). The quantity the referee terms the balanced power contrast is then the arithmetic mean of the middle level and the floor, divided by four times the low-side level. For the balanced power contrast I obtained 0.152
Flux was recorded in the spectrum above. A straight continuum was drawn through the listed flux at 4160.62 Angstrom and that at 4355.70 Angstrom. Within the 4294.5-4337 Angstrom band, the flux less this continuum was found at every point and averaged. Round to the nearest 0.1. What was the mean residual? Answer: -2.2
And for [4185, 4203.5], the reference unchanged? -1.6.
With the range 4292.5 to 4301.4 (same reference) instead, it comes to -2.8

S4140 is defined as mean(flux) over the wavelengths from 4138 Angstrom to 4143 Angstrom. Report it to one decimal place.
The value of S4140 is 8.6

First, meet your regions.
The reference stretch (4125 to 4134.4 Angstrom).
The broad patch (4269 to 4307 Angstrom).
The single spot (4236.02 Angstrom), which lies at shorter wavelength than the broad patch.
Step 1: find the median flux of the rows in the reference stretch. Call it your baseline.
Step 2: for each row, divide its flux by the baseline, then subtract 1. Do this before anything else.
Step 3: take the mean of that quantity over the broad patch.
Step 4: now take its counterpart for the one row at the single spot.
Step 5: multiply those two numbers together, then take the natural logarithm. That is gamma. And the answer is -3.23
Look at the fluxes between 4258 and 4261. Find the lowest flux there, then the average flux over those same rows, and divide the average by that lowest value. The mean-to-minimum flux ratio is 1.20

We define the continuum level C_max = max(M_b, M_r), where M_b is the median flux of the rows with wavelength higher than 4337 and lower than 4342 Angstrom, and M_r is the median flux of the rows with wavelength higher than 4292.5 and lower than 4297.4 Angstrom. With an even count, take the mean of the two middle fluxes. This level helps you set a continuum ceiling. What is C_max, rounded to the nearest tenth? 8.6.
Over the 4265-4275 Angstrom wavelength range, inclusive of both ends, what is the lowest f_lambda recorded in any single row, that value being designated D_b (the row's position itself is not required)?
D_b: 3.426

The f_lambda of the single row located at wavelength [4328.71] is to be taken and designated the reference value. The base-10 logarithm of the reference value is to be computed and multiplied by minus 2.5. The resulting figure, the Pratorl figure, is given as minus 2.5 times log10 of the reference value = -2.17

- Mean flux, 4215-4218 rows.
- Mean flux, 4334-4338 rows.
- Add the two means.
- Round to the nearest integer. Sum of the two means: 18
